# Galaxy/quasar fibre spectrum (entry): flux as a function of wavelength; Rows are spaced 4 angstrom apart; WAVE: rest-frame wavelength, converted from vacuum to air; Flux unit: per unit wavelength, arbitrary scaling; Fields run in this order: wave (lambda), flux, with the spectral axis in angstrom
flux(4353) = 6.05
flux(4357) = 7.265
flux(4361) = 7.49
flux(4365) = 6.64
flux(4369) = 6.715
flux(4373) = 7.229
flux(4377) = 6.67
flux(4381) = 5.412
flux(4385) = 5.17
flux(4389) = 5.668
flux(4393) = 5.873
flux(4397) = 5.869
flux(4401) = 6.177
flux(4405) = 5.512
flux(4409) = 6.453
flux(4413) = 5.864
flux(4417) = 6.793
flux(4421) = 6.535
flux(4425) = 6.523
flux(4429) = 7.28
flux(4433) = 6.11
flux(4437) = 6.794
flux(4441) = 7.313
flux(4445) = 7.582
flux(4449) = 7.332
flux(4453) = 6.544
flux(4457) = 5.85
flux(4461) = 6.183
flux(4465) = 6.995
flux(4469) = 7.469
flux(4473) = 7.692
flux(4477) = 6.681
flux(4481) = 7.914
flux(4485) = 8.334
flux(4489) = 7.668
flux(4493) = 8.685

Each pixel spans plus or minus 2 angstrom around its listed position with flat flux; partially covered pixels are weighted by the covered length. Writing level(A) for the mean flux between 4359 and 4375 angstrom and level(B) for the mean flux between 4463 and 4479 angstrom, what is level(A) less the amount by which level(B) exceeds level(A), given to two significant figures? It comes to 6.8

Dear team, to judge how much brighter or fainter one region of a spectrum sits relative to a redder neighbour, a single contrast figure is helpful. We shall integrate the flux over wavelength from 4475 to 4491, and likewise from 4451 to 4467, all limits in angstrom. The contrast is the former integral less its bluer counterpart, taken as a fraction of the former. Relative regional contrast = 0.16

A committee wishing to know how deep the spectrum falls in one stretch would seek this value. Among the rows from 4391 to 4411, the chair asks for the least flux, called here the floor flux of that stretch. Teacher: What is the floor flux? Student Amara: 5.512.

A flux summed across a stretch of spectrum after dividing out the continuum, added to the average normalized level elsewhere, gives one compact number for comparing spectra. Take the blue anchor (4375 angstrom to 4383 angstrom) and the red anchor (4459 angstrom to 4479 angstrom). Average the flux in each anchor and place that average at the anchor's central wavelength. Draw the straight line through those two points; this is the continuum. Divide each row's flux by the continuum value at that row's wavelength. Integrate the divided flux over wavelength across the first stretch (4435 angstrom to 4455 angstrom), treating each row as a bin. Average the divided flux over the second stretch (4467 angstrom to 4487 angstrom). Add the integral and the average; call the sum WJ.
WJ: 22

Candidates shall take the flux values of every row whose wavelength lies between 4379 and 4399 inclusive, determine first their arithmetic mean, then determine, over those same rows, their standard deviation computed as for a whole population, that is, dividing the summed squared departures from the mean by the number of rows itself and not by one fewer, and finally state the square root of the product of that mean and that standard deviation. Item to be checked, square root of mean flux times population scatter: 1.2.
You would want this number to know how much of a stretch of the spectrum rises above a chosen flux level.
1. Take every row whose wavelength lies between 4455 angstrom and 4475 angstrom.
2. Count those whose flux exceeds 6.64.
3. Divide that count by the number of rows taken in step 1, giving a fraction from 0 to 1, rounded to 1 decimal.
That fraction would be 0.6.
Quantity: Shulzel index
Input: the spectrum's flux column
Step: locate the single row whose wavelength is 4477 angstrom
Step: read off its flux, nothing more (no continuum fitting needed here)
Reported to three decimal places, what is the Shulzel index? 6.681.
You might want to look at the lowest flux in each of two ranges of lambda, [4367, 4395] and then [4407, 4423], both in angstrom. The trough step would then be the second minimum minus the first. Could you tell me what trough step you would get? 0.7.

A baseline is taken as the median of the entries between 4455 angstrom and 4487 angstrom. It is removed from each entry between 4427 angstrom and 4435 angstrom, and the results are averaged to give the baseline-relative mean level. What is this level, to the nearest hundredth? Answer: -0.54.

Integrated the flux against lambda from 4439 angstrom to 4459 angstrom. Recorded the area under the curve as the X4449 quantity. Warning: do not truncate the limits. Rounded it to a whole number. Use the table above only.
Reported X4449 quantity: 138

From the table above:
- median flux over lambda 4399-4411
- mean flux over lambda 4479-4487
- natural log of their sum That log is 2.66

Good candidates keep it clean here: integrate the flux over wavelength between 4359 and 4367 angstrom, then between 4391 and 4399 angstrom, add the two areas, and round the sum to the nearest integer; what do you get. 103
